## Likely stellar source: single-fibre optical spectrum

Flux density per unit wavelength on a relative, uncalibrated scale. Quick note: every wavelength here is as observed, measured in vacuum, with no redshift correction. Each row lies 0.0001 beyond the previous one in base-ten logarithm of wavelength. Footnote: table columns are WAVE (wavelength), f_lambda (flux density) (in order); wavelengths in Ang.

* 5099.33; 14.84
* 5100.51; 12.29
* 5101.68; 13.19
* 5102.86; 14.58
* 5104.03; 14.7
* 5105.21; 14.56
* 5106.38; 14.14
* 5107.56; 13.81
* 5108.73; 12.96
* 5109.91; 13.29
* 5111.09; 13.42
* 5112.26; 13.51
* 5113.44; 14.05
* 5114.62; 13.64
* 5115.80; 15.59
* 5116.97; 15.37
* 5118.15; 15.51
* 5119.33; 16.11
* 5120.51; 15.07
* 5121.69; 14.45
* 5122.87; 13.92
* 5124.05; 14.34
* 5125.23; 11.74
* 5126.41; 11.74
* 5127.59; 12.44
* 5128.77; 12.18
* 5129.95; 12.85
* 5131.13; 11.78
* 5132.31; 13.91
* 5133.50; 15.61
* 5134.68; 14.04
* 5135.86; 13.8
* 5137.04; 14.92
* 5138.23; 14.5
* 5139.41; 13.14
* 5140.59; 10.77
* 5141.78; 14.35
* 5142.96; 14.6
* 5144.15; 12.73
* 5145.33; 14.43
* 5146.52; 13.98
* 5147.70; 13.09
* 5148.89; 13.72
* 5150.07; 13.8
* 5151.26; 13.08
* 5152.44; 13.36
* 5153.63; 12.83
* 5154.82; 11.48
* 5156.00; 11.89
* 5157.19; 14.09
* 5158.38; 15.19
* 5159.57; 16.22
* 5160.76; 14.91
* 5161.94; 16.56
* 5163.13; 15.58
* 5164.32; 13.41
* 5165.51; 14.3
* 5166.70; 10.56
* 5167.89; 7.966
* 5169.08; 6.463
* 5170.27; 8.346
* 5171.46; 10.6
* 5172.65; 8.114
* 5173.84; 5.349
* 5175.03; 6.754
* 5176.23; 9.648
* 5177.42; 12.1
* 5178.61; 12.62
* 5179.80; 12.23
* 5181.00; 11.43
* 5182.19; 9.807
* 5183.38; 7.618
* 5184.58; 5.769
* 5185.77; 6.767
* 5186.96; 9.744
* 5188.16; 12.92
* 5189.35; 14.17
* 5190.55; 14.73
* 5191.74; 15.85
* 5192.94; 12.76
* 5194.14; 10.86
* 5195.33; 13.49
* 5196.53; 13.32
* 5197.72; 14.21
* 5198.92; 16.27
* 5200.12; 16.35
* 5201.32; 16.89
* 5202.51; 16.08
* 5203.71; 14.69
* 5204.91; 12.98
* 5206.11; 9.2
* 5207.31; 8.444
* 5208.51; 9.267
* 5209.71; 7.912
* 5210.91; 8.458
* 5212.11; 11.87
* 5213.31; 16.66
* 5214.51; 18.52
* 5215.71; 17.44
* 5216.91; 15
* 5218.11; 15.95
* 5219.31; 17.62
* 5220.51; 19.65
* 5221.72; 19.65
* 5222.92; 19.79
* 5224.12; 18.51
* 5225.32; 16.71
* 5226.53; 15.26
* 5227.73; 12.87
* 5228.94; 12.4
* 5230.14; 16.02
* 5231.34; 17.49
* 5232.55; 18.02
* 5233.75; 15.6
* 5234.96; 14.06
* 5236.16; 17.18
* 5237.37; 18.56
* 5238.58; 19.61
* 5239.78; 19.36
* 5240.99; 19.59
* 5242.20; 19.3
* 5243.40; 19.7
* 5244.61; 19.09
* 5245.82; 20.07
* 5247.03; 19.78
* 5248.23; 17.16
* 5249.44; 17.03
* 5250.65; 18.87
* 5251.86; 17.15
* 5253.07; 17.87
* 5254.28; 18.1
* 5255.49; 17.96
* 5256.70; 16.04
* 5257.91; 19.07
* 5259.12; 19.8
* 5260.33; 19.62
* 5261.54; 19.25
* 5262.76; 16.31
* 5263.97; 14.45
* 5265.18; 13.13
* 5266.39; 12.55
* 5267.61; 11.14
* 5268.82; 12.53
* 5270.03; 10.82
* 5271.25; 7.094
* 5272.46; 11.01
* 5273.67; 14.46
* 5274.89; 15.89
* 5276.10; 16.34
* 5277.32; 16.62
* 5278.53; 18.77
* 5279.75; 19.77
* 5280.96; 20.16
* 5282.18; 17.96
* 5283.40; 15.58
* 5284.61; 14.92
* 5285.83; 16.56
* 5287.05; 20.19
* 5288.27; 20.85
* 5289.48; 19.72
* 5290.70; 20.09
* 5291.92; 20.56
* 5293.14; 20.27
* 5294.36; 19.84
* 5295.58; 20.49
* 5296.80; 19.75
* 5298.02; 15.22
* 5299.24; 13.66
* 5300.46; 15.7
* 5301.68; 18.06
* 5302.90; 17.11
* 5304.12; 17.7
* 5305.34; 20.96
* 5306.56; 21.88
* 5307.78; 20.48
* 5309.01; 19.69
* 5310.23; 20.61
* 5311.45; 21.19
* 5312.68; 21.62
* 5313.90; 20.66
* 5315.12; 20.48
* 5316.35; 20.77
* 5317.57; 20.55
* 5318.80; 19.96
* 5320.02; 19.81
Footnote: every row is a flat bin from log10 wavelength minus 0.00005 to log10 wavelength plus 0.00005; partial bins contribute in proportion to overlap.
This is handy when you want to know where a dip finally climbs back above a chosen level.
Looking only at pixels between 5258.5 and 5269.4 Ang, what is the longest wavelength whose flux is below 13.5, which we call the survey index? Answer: 5268.82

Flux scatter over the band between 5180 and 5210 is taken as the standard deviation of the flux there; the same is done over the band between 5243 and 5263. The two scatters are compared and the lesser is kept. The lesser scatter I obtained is 1.3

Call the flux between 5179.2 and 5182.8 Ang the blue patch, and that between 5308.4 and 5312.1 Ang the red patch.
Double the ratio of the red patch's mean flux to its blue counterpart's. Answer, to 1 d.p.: 3.7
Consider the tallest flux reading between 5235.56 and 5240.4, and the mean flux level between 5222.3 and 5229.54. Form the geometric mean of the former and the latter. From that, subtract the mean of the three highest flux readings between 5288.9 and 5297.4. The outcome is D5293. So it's -2.8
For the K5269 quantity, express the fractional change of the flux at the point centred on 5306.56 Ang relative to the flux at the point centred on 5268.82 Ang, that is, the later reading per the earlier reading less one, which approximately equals 0.75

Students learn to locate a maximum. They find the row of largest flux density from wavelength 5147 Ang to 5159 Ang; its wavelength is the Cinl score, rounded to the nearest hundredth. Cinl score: 5158.38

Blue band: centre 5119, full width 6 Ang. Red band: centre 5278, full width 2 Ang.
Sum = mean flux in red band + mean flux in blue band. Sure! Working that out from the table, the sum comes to 33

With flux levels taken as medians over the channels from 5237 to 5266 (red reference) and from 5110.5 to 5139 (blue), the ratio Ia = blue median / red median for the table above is 0.74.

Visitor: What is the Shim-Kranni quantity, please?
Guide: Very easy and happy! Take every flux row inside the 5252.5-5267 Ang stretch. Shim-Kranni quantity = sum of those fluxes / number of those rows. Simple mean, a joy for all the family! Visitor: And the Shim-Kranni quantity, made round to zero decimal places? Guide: 17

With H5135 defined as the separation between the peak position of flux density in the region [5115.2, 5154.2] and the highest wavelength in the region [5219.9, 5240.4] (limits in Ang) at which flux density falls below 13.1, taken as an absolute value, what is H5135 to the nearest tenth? 109.6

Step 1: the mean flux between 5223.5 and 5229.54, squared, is 230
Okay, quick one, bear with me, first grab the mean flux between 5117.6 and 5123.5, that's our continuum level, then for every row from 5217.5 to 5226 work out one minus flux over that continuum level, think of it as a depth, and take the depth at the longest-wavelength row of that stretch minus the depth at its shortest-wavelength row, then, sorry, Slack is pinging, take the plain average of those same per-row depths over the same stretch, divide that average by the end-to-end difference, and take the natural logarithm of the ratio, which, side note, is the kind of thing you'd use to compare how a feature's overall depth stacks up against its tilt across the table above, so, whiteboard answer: 1.5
